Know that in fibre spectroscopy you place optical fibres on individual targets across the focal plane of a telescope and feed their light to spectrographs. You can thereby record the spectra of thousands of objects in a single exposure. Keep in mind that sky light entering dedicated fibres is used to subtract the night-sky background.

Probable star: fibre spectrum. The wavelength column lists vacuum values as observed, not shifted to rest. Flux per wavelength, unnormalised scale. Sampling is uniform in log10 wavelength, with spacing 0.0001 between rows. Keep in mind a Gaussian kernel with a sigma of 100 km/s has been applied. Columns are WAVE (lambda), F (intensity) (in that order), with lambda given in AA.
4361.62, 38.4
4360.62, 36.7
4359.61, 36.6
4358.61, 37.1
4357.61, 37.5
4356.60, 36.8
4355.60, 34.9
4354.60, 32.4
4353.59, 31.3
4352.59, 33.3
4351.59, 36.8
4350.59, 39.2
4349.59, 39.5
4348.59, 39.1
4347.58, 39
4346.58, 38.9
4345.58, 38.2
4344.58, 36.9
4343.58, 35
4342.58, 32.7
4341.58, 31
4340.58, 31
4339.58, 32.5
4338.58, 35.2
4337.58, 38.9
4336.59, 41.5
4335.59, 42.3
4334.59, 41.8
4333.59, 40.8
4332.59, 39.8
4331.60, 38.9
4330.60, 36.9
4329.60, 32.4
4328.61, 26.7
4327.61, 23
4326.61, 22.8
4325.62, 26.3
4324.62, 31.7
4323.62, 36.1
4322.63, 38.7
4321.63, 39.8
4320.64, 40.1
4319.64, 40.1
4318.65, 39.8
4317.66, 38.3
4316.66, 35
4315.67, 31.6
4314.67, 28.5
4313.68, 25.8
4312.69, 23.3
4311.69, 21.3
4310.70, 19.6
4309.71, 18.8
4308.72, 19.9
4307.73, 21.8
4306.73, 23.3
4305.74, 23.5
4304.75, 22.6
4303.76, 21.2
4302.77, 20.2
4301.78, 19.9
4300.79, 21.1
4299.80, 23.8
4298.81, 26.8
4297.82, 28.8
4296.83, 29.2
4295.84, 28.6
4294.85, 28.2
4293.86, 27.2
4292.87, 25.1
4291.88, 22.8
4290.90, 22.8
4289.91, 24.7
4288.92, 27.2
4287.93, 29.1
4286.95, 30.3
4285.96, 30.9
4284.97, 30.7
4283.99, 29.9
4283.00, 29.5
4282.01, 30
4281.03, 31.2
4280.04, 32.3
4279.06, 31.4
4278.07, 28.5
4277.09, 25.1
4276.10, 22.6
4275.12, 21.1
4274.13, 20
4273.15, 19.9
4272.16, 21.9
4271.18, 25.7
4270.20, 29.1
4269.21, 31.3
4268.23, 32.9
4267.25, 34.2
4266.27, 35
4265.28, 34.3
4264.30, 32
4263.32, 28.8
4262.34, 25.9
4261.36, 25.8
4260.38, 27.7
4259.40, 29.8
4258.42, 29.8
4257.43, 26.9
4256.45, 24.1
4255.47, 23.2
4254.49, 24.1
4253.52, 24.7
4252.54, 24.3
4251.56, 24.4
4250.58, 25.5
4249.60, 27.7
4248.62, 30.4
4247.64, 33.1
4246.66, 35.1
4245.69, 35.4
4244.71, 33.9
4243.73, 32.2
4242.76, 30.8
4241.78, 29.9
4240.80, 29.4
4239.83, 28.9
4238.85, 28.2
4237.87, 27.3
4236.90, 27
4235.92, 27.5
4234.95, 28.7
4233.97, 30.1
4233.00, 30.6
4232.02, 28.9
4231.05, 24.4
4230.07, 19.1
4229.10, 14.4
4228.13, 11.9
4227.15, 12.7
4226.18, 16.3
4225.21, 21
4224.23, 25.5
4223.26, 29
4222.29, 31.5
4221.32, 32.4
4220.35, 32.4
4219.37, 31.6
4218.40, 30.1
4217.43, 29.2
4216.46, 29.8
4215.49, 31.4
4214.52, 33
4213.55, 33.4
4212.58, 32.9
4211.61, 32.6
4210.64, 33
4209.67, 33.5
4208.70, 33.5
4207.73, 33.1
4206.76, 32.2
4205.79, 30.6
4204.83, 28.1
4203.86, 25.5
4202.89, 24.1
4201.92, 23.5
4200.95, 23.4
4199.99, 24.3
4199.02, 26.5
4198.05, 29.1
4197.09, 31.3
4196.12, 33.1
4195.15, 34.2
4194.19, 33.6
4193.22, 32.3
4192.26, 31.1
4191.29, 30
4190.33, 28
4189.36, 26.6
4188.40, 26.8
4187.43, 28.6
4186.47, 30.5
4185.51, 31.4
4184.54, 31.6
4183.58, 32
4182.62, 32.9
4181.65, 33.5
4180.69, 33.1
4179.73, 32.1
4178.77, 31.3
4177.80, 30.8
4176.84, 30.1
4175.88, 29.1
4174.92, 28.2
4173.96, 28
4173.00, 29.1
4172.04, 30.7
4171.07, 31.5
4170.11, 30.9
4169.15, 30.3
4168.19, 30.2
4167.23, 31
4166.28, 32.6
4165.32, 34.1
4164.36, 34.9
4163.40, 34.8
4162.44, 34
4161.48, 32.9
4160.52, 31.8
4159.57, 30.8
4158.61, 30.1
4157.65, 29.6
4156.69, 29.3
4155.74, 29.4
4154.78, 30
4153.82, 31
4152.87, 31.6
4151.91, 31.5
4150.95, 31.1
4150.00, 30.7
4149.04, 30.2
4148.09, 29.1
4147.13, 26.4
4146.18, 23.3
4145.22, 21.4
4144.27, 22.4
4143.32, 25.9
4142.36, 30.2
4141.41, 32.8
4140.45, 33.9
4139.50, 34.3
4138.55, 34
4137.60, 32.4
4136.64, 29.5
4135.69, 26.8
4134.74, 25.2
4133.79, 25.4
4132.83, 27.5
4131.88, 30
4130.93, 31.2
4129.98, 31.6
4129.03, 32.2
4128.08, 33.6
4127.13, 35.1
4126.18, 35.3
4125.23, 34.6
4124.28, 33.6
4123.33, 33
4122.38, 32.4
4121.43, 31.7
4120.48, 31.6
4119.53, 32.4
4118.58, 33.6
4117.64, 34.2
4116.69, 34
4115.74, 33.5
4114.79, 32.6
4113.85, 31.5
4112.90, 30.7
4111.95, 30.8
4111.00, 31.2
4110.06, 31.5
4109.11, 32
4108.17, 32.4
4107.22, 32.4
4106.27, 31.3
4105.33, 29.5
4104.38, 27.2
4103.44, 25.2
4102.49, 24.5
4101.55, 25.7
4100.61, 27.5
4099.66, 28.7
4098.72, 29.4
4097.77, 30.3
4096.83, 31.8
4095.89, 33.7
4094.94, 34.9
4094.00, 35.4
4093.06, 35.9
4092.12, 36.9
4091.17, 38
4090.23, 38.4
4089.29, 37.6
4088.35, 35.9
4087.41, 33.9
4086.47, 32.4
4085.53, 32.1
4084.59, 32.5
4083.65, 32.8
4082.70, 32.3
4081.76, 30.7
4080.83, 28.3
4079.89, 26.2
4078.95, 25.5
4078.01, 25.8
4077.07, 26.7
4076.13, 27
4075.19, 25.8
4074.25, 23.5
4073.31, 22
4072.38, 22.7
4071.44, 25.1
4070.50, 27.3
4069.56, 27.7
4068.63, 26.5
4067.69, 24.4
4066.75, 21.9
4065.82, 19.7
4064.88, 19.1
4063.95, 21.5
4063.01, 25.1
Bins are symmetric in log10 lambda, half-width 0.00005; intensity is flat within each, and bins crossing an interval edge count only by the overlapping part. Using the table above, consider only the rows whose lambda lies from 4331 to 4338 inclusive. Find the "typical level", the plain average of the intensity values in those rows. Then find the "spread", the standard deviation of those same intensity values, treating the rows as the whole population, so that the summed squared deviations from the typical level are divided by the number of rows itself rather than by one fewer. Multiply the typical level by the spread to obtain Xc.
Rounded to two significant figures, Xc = 52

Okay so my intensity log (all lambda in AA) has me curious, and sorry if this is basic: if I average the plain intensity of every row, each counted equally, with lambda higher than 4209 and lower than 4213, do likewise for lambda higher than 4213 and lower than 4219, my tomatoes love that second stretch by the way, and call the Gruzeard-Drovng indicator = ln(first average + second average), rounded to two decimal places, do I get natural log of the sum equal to 4.16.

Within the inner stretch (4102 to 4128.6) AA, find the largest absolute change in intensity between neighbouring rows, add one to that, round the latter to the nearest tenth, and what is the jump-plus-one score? 3.3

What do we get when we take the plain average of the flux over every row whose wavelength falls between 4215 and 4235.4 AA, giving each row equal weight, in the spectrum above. 25.8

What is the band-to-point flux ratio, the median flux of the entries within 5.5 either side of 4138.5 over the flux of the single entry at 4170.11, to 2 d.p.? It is 0.98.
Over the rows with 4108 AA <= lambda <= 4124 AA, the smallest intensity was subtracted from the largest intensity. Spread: 3.5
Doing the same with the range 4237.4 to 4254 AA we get 11.1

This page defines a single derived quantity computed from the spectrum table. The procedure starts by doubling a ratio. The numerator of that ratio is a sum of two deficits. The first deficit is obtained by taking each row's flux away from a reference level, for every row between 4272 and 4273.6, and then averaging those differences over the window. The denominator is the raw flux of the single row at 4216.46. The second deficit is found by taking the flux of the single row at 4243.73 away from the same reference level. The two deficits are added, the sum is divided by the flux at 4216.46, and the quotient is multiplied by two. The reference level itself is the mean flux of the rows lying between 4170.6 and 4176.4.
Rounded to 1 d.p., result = 0.4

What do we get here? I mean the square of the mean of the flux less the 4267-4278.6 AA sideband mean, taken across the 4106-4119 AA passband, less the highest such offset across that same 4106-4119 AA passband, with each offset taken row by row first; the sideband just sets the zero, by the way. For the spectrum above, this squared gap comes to 4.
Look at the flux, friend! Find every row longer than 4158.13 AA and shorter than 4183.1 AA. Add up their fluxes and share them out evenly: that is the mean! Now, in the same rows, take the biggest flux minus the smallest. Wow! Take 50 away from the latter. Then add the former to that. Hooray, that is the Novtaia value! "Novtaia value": -12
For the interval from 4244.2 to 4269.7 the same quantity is -9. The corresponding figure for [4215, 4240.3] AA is -3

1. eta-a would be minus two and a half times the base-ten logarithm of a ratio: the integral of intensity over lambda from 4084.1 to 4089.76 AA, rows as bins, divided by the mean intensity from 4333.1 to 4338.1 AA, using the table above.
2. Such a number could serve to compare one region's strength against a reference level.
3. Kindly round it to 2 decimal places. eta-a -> -1.68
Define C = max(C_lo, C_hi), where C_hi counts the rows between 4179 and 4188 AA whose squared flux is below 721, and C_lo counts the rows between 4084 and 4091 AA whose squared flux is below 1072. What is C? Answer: 3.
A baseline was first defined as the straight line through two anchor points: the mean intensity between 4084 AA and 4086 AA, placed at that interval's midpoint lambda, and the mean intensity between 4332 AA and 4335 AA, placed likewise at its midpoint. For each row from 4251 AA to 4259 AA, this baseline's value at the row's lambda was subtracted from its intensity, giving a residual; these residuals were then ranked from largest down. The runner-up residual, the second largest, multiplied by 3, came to -34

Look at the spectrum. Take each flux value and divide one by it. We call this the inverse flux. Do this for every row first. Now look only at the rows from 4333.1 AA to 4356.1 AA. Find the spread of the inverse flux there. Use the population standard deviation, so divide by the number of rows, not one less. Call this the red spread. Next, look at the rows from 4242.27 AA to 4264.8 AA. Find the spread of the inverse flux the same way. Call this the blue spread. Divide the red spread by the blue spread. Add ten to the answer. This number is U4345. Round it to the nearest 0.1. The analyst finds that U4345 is 10.6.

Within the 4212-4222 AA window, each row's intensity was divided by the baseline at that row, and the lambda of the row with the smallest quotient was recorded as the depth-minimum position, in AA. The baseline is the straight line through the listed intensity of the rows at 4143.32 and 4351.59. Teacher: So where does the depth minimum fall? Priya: 4217.43 AA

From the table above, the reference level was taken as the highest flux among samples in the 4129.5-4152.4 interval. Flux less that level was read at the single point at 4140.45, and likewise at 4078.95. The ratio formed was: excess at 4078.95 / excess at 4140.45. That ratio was 22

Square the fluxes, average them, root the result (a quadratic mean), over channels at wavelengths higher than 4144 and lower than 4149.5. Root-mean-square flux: 26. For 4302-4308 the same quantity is 22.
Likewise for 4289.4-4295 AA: 25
